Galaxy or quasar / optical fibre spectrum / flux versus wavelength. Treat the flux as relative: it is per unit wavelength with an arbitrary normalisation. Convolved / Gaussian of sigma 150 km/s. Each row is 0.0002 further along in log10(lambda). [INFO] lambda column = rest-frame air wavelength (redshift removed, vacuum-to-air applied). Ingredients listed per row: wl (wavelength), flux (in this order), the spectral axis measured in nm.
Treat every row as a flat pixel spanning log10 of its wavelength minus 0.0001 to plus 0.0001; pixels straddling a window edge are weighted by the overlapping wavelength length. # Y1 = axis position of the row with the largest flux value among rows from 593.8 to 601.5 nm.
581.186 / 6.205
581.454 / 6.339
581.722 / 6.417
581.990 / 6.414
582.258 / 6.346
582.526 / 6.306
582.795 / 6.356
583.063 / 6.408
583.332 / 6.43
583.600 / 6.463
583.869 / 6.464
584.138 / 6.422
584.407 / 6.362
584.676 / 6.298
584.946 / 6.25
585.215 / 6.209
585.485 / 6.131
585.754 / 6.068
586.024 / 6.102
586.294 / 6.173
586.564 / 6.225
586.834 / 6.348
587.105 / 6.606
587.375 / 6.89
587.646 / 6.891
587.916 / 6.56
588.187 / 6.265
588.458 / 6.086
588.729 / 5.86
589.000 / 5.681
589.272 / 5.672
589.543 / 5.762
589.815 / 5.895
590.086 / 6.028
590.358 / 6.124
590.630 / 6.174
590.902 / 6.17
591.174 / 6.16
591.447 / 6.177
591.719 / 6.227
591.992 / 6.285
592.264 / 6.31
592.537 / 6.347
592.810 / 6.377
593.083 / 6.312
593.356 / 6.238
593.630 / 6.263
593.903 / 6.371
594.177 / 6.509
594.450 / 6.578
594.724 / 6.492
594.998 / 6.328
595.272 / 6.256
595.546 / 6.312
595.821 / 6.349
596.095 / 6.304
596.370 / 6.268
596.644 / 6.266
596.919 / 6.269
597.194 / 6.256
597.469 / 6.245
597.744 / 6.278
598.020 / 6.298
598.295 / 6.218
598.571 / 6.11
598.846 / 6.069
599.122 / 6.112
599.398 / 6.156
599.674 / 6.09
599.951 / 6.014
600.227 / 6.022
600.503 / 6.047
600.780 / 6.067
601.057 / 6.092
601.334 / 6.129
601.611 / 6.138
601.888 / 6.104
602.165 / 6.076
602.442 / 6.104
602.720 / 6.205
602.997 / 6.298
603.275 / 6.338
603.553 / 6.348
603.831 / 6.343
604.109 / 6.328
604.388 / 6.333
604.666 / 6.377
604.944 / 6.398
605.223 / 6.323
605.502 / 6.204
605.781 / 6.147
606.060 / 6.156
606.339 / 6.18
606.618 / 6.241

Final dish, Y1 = 594.450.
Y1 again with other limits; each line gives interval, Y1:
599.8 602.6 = 601.611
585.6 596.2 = 587.646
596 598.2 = 596.095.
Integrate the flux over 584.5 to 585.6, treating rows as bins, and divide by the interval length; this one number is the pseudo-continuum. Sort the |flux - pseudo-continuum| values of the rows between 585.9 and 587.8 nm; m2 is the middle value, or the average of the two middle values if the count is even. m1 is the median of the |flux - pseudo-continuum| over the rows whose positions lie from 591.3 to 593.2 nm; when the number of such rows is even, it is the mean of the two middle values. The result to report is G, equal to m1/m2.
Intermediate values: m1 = 0.08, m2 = 0.12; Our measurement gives 0.68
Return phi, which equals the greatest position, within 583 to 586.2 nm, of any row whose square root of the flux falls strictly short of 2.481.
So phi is 586.024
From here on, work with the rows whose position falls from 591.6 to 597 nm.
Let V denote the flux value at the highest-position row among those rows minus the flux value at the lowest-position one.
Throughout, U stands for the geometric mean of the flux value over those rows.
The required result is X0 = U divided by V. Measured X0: 151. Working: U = 6.33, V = 0.04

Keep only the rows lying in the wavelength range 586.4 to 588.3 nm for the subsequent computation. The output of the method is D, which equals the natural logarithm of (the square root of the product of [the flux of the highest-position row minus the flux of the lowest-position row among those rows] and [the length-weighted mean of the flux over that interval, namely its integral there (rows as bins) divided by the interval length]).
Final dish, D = -0.7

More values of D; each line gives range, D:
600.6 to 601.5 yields -0.5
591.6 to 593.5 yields -1.3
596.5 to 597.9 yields -1.3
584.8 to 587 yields -0.2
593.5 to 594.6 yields 0.4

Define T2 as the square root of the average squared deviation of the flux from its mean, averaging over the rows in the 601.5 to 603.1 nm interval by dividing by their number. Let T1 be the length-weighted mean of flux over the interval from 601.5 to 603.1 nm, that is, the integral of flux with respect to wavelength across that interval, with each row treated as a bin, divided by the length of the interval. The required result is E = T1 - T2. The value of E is 6.08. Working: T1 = 6.15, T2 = 0.076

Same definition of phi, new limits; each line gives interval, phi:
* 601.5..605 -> 602.442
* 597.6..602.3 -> 602.165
